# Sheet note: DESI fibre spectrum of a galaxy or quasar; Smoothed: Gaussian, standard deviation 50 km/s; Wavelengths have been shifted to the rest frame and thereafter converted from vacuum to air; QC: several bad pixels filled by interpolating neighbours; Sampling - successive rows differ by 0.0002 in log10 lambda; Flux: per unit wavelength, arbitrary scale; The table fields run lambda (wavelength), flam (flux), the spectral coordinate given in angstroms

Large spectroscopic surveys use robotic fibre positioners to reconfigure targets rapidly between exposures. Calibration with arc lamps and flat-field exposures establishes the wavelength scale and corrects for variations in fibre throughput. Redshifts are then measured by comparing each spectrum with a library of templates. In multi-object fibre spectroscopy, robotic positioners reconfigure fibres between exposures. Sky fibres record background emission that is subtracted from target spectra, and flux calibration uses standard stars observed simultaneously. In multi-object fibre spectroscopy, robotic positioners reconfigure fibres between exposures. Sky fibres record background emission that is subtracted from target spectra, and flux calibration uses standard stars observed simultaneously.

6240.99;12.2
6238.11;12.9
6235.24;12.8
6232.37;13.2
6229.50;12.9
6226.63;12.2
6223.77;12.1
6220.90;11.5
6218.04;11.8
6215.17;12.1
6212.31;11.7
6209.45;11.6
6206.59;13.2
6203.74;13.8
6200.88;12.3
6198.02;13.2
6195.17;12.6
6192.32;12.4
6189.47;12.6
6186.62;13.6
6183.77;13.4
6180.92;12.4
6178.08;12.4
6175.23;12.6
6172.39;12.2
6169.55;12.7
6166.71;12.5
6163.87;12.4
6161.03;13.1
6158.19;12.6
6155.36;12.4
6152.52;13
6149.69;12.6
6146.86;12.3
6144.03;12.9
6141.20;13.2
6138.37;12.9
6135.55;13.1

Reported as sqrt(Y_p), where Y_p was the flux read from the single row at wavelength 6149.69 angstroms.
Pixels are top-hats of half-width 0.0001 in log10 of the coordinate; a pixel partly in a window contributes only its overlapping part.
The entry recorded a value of 3.55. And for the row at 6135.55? 3.62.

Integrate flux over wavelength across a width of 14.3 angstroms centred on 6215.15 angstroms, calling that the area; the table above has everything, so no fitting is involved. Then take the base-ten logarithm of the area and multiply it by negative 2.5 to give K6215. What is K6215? -5.56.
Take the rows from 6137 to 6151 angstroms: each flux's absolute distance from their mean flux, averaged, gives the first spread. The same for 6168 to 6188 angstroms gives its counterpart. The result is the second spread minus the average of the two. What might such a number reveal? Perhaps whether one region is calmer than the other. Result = 0.080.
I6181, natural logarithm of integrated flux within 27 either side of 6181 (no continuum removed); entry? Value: 6.5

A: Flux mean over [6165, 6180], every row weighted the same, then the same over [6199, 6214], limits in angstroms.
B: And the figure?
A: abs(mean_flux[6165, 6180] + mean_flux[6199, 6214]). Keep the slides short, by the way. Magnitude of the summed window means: 25.0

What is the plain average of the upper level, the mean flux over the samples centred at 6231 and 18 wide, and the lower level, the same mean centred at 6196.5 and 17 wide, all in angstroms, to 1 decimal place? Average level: 12.7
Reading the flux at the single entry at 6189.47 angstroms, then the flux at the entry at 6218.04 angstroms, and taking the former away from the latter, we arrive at -0.80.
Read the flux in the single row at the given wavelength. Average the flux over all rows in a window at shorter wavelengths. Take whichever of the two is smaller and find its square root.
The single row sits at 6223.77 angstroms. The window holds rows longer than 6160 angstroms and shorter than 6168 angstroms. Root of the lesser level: 3.48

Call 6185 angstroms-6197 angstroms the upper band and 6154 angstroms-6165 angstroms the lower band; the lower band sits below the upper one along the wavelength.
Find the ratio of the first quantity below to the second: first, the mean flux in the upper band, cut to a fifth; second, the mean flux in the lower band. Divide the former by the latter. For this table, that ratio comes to 0.203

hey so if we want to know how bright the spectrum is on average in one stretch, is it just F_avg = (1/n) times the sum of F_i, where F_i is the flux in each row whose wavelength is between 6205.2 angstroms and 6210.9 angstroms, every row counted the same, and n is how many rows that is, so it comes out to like 12.4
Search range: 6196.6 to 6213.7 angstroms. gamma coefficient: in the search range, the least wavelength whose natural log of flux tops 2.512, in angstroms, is 6198.02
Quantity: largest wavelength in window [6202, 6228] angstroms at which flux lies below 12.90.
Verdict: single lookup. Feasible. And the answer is 6226.63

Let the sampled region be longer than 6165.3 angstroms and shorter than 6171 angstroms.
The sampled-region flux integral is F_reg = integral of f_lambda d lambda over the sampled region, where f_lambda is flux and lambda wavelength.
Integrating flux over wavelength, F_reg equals 72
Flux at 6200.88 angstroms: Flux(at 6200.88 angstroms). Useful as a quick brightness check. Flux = 12.3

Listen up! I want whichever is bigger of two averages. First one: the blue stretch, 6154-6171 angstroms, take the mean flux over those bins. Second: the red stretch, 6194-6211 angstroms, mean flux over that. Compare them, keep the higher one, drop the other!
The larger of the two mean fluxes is 12.8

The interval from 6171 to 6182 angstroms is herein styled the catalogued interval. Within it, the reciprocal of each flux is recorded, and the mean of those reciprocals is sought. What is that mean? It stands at 0.0807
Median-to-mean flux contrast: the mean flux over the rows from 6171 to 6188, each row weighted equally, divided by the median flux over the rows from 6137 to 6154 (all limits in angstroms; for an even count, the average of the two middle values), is 0.990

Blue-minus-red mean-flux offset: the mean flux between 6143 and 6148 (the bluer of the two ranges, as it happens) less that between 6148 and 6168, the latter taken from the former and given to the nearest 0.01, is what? -0.06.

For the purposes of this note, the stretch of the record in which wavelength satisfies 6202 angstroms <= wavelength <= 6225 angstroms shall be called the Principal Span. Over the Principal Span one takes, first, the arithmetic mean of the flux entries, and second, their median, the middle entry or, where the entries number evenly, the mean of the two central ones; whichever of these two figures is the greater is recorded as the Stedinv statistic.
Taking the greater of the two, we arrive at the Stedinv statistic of 12.2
